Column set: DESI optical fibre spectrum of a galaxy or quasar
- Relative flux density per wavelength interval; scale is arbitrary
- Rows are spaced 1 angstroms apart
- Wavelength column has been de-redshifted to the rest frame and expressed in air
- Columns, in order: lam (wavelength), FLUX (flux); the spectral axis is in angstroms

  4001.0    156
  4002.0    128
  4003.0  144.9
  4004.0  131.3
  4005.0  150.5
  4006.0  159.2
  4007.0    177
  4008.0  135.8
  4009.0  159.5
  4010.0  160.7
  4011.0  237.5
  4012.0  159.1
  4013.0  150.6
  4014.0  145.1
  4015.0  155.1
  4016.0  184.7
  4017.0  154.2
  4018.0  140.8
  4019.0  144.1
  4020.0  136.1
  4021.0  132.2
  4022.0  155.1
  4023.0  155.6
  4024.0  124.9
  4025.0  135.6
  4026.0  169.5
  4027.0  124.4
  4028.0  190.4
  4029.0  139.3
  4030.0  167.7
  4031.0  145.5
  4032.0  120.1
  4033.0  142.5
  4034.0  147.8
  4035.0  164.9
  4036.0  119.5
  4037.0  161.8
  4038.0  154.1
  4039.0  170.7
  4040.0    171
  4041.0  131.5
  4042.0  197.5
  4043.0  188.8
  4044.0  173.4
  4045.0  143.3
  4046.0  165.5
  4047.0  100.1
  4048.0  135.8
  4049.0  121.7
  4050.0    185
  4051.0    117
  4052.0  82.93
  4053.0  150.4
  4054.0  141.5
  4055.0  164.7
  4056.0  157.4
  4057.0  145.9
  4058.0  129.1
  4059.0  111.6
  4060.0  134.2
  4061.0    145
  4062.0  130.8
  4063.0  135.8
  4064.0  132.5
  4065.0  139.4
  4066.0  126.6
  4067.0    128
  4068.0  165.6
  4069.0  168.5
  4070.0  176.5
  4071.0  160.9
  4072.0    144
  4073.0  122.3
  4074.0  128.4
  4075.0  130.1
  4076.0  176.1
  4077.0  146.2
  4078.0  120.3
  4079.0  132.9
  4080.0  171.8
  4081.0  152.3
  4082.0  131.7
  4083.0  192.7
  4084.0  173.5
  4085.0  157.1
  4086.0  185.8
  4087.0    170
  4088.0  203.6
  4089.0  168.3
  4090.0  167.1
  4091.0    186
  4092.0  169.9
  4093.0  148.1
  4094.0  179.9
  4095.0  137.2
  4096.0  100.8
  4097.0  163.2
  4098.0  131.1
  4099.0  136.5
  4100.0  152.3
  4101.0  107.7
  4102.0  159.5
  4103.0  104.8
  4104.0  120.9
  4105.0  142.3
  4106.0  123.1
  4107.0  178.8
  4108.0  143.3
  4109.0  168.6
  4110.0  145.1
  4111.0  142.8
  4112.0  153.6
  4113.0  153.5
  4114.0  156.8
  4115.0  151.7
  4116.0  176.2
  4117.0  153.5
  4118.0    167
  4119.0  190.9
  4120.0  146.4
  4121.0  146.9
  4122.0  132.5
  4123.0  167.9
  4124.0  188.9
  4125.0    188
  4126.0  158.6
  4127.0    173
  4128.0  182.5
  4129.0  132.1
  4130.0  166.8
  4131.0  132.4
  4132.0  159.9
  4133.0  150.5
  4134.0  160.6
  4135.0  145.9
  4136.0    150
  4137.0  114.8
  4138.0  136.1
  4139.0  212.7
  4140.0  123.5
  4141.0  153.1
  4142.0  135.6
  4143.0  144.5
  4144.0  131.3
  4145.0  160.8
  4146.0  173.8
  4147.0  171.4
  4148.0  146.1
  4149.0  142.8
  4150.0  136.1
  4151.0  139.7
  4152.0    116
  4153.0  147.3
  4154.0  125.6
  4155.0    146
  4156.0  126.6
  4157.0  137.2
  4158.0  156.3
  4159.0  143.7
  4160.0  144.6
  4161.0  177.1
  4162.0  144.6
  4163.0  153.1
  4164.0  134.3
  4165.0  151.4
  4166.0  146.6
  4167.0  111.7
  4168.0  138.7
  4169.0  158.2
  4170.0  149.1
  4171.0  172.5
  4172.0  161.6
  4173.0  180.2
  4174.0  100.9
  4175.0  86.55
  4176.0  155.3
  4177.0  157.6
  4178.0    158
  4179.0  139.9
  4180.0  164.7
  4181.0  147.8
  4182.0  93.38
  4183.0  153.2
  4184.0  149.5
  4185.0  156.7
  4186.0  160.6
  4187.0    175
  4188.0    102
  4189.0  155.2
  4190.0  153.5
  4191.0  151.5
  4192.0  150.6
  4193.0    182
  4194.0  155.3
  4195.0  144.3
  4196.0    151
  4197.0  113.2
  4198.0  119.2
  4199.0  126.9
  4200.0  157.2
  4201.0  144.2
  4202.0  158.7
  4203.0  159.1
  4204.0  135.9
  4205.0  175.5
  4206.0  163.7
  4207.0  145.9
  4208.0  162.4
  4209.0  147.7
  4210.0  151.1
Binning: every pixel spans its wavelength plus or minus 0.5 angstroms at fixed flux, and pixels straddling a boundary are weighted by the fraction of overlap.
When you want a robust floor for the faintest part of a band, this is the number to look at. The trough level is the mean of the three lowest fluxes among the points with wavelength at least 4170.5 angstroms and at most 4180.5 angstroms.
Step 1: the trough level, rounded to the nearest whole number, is 109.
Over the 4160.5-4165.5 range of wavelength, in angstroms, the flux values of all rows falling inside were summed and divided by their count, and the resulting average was 152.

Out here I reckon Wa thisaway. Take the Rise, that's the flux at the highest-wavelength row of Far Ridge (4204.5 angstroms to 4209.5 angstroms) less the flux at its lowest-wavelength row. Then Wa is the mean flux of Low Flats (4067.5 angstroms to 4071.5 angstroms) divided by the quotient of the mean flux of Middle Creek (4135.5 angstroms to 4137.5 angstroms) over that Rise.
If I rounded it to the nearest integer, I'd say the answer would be -35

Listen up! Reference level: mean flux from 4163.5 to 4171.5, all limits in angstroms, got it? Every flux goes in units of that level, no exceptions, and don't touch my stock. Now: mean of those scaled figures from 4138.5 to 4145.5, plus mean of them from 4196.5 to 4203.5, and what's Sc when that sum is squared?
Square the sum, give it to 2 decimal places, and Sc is 4.02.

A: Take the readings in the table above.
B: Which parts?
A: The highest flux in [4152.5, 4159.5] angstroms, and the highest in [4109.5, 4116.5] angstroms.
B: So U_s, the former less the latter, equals -20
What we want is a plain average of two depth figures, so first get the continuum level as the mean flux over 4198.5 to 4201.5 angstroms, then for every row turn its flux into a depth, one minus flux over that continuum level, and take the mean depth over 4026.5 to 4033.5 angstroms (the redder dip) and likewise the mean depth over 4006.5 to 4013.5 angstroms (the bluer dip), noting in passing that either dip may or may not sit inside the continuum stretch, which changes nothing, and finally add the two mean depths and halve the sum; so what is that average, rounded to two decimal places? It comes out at -0.11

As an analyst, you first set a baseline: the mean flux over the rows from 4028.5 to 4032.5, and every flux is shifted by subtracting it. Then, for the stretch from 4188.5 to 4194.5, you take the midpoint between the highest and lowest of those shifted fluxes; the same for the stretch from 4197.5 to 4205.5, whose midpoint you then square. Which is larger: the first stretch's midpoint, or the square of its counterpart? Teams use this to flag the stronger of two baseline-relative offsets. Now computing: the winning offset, 23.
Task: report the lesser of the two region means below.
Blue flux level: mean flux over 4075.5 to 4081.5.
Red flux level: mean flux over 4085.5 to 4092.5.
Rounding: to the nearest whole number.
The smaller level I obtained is 150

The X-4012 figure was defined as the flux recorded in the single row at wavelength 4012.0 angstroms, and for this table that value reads 159.1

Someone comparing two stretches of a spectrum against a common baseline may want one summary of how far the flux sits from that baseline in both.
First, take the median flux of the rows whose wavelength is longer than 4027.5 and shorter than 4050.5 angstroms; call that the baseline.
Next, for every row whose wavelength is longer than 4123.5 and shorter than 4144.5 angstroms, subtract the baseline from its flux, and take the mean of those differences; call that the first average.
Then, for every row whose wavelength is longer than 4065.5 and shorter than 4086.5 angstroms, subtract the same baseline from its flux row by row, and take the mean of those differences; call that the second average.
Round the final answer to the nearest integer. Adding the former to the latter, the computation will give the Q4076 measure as -2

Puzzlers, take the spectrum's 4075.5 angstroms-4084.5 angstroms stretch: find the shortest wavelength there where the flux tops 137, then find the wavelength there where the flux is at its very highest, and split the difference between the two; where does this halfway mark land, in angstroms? 4079.5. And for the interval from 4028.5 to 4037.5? 4029.5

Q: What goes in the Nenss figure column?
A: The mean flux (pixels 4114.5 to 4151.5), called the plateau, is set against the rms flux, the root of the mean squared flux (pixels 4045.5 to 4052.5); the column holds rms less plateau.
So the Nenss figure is -21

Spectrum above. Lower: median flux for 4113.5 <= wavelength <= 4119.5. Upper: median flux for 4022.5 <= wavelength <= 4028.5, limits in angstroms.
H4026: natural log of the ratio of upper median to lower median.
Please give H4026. -0.11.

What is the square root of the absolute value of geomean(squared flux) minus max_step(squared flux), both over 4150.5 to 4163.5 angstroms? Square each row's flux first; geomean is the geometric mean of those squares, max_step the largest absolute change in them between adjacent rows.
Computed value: 99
